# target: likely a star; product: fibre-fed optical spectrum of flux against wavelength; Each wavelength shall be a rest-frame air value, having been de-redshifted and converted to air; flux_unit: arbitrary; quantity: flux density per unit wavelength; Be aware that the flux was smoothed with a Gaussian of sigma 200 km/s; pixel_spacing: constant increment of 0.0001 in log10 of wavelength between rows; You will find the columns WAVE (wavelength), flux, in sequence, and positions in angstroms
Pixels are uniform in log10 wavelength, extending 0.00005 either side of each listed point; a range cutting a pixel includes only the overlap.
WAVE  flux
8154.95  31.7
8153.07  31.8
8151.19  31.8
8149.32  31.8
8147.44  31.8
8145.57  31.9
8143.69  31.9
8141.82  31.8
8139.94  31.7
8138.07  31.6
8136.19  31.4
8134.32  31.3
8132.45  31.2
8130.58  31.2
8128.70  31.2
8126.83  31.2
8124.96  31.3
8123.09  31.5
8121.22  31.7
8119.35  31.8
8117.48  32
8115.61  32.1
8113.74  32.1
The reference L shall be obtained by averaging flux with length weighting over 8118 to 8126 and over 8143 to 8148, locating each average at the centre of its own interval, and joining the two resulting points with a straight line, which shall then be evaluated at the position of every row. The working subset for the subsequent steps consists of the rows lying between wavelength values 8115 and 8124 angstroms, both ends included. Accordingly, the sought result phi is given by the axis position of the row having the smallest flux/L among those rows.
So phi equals 8123.09 angstroms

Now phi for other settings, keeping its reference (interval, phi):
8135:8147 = 8136.19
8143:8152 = 8151.19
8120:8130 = 8128.70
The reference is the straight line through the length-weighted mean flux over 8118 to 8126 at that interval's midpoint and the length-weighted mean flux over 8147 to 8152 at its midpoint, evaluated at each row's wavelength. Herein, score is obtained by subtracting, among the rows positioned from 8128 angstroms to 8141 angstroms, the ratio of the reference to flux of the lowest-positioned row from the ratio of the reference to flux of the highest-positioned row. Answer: -0.013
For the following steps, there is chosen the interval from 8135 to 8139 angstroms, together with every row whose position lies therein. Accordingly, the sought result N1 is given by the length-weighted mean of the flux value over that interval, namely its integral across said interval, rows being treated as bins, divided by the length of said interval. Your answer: 31.5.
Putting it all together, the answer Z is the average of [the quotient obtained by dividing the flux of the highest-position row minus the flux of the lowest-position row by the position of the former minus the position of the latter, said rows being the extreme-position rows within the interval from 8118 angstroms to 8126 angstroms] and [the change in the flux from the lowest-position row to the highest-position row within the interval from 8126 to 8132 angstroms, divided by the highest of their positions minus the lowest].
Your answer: -0.04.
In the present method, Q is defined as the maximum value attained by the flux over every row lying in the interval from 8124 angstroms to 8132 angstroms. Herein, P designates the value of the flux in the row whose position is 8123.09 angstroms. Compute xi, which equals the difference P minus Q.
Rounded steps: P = 31.5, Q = 31.3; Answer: 0.20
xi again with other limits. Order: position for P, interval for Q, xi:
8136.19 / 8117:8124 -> -0.60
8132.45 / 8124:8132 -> -0.10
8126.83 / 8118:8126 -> -0.60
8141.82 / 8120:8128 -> 0.10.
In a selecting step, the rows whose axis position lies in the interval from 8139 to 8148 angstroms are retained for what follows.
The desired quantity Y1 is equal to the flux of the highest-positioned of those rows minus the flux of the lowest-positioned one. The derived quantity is 0.1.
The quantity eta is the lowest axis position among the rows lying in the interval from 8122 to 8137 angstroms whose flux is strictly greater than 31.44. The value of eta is 8123.09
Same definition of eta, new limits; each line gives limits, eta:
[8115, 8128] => 8115.61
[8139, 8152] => 8139.94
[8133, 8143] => 8138.07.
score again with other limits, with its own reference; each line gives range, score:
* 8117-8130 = 0.028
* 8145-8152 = 0.005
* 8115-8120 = 0.010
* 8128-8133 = 0.001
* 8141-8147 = -0.002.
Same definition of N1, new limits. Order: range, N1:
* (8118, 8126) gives 31.6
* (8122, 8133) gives 31.3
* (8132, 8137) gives 31.3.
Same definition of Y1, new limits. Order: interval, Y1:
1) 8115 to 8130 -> -0.9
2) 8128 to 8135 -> 0.1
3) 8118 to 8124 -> -0.3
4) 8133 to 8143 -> 0.5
